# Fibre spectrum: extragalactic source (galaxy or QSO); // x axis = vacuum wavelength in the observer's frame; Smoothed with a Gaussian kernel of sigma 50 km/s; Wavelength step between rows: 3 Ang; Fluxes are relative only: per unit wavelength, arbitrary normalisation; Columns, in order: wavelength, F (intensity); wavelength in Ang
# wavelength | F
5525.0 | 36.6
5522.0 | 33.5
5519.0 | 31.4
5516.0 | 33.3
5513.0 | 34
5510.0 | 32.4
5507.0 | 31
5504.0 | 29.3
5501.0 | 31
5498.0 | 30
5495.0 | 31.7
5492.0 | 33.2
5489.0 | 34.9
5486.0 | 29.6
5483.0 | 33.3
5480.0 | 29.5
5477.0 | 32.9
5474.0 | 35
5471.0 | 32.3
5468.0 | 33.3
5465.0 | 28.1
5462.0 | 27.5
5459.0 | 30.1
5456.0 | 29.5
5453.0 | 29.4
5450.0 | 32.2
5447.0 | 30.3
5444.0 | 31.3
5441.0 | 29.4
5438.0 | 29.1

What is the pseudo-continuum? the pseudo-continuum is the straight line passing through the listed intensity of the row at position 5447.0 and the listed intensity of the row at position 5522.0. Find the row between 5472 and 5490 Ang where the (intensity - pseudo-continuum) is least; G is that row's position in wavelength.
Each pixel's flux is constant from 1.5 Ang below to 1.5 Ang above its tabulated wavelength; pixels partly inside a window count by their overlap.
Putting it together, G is 5486.0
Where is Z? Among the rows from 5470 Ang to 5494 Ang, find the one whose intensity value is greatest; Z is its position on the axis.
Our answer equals 5474.0 Ang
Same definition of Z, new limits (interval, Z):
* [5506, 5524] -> 5513.0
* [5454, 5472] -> 5468.0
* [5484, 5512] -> 5489.0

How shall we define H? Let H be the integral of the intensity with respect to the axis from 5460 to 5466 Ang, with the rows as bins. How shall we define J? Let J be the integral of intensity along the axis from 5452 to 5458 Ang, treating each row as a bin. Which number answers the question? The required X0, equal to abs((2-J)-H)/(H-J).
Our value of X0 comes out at -37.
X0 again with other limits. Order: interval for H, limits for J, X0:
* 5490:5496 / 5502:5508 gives 24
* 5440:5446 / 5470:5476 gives -19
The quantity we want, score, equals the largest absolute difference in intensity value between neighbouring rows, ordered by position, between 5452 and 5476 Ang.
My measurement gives 5.2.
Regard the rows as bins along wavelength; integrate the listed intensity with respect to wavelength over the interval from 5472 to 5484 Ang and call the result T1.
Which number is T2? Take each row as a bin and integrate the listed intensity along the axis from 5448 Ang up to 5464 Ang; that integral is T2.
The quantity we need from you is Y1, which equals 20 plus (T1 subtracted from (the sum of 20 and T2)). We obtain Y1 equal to 124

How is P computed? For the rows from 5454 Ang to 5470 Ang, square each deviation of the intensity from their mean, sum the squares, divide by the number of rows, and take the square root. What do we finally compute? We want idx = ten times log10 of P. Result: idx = 3.1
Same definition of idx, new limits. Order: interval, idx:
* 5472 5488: 3.4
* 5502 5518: 2.3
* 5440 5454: 0.4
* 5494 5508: -0.7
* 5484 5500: 3.0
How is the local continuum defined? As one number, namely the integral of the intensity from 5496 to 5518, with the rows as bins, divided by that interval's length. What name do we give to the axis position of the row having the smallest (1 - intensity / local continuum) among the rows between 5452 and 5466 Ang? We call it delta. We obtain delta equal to 5459.0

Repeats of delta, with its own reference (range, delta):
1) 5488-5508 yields 5489.0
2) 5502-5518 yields 5513.0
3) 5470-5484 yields 5474.0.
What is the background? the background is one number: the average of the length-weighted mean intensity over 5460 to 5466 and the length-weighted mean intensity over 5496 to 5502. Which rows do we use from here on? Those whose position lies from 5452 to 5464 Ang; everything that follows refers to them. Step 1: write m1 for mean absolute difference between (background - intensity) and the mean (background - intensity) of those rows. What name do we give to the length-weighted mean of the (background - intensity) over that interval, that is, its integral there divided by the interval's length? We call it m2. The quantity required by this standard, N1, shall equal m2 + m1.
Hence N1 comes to 1.0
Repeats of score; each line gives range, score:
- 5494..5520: 1.9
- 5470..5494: 5.3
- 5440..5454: 2.8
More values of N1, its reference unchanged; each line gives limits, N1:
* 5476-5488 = -0.4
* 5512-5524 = -3.1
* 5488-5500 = -1.4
